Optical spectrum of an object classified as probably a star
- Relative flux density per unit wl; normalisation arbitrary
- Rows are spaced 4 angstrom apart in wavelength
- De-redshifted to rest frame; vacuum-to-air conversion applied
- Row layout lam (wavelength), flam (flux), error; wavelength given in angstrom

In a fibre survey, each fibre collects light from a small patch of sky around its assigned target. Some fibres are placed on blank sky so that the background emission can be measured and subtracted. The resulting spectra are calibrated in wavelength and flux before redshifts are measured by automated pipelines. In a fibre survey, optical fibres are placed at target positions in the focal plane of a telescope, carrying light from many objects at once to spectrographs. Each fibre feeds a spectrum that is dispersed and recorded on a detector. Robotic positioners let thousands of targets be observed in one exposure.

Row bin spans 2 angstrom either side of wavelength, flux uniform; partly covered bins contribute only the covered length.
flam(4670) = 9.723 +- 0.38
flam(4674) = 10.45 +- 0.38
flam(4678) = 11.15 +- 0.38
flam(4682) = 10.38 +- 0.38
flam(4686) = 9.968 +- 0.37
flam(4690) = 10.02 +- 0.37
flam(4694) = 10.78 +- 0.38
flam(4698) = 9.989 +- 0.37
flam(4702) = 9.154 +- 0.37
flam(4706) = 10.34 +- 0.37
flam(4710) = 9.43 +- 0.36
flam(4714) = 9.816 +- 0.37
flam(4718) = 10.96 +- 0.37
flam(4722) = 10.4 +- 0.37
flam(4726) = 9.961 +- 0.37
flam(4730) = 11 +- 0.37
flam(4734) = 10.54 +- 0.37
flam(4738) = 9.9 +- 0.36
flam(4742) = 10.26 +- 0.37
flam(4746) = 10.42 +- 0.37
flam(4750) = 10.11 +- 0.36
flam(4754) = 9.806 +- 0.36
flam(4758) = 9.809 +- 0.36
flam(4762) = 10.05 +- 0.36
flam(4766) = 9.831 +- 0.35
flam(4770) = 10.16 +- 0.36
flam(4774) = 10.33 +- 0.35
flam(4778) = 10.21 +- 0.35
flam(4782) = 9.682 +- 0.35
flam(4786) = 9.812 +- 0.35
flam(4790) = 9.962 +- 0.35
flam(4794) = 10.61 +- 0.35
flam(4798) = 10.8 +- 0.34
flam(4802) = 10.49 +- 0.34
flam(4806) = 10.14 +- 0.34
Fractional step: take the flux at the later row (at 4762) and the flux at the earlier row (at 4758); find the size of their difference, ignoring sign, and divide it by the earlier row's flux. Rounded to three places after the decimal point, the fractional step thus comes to 0.025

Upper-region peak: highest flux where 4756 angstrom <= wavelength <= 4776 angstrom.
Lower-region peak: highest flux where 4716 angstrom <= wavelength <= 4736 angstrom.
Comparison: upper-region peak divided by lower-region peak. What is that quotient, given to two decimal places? 0.94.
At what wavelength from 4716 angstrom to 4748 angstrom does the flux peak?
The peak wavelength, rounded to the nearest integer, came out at 4730 angstrom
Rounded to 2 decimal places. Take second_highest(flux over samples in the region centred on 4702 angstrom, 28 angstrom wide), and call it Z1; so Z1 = 10.34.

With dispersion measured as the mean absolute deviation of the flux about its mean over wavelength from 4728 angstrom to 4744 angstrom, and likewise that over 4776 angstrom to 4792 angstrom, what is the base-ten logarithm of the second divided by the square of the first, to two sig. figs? 0.15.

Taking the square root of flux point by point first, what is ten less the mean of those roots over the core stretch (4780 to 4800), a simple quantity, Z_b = 6.81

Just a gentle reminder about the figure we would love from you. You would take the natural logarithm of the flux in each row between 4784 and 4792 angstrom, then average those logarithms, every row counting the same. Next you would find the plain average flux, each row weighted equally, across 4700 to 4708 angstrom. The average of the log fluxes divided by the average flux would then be 0.235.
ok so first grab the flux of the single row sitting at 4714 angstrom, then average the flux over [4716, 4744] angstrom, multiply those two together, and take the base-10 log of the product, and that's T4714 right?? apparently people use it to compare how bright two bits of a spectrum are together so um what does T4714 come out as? 2.01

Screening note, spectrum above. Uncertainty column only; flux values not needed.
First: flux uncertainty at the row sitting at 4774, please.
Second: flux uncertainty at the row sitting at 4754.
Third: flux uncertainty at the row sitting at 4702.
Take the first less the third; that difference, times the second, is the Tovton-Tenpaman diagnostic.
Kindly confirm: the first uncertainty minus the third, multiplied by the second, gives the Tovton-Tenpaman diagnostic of -0.0072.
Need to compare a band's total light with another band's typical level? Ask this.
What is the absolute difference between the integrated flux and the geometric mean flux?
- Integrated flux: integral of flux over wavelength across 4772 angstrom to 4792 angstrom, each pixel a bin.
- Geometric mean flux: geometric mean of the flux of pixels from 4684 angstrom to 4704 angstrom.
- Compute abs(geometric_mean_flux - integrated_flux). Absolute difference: 190.0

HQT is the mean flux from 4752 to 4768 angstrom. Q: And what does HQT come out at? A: 9.9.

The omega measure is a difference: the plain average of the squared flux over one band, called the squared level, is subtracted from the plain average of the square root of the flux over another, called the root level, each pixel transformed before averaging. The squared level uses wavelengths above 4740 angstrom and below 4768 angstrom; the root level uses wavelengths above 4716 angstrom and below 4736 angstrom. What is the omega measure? -98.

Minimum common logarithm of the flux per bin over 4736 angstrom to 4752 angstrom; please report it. 0.996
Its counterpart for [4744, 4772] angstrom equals 0.991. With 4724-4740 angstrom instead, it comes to 0.996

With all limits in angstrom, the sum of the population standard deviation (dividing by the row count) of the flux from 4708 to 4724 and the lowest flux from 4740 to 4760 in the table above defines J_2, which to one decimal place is 10.4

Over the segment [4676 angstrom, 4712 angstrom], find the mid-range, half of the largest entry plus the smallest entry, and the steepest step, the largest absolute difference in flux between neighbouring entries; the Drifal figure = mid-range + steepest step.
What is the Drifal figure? 11.3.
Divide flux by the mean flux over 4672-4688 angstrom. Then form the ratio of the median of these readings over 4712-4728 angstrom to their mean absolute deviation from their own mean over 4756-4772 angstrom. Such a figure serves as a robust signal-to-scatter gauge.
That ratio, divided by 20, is 3.6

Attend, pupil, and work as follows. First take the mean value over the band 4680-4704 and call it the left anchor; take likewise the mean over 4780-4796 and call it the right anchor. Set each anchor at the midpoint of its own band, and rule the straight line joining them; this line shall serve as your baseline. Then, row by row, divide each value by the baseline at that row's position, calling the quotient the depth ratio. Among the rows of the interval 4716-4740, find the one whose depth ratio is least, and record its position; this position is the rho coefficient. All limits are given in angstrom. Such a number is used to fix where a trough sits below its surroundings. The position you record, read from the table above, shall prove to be 4738 angstrom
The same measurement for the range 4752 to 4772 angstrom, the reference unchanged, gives 4754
